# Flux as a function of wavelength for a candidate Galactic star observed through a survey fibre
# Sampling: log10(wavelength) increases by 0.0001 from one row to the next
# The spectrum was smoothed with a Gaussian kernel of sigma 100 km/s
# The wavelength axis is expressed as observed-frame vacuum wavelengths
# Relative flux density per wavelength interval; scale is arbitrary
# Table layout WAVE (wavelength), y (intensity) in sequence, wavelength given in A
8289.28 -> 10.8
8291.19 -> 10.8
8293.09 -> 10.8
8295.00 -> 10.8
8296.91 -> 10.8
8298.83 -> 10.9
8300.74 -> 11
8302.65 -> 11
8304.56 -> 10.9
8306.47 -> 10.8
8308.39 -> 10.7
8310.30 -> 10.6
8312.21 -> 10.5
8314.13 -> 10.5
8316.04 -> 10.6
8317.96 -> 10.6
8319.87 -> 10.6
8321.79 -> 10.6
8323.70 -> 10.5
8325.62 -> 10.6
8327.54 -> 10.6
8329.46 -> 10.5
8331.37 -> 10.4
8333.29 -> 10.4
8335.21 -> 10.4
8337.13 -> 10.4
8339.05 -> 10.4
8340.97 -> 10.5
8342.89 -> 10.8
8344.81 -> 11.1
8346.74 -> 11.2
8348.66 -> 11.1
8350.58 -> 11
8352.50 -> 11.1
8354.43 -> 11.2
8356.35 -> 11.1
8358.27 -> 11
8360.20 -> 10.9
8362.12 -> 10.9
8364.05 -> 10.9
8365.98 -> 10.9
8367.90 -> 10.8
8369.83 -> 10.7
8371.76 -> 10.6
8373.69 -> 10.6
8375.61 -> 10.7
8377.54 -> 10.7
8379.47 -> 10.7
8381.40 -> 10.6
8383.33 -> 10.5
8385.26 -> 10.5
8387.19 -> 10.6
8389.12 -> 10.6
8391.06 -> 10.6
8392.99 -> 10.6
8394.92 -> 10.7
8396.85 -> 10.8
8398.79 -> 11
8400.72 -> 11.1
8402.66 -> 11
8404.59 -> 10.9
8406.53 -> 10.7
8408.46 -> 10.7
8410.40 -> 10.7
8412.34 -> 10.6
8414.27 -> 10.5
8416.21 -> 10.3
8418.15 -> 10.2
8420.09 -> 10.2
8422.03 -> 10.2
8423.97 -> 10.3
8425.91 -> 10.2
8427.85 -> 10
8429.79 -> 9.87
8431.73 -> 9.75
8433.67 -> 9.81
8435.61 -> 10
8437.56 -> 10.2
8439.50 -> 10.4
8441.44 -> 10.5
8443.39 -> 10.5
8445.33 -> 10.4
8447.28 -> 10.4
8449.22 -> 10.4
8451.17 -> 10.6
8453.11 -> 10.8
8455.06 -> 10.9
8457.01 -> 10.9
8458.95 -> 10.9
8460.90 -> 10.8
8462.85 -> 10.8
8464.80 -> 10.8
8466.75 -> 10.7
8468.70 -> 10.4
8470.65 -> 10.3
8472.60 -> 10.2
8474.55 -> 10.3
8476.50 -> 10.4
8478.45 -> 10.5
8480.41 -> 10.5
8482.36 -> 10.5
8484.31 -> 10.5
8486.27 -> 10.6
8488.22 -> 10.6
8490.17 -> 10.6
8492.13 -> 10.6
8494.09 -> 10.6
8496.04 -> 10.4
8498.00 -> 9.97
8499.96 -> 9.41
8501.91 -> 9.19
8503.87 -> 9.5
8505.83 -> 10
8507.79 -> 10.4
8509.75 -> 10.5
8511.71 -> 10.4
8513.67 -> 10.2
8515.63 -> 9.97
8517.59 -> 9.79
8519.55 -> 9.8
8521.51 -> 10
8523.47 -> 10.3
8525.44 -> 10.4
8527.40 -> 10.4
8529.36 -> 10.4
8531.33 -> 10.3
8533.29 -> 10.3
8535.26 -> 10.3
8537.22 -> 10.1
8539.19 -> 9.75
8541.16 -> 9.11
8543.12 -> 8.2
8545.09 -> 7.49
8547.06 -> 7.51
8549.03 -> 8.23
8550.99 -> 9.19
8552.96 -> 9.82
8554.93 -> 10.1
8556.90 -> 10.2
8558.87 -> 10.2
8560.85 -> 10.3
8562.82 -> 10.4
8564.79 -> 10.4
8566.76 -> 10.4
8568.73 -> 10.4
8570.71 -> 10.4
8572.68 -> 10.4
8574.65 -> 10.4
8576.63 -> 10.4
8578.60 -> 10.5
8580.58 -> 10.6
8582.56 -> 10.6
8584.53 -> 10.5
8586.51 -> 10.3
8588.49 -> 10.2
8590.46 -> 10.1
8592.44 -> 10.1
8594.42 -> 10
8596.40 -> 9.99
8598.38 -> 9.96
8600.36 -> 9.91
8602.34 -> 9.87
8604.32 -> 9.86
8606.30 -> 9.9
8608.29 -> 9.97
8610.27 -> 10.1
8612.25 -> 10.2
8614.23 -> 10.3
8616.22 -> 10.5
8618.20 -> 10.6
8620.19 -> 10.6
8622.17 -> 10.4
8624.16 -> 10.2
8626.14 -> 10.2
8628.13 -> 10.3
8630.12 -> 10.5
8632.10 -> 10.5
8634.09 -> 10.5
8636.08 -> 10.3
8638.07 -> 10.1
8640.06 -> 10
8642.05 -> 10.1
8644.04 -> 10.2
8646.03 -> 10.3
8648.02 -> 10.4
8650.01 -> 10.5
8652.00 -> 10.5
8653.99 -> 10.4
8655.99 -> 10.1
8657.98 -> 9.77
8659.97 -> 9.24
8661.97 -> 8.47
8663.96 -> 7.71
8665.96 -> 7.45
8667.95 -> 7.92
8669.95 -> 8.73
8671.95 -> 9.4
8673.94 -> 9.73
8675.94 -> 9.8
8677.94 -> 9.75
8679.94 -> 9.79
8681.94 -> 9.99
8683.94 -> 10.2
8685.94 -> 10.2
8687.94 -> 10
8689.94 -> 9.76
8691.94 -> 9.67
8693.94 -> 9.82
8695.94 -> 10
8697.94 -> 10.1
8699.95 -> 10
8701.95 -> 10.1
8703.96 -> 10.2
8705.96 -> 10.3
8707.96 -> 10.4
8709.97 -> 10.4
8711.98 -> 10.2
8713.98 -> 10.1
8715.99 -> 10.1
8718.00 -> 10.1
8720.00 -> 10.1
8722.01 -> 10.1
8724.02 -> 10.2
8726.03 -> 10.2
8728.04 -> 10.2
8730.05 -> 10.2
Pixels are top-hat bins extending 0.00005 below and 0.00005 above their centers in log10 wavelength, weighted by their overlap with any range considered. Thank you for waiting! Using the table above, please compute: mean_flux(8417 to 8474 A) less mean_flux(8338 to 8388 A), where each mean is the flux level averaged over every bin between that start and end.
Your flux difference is -0.42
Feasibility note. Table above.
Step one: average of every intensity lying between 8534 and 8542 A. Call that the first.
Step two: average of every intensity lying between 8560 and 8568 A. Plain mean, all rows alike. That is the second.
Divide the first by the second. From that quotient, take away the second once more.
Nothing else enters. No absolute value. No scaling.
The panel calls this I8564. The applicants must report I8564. -9.4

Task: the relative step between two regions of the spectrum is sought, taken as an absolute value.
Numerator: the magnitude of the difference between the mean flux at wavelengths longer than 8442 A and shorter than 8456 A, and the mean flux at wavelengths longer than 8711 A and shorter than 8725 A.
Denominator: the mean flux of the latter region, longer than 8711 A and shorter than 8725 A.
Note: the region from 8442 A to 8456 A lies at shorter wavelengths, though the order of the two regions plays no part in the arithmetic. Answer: 0.04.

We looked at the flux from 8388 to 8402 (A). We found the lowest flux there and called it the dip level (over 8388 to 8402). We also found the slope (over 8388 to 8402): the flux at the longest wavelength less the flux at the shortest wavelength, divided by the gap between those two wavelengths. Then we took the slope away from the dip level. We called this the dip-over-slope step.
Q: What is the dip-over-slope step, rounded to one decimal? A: 10.6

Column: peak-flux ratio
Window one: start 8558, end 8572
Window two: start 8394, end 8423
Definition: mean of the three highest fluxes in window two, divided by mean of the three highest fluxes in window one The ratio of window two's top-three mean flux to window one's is 1.06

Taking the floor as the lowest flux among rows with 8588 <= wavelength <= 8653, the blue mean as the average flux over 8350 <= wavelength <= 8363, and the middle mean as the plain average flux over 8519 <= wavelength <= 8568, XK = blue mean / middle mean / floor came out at 0.115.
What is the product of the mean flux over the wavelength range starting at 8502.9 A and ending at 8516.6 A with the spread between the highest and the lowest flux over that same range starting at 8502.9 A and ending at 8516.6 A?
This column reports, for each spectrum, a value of 10.1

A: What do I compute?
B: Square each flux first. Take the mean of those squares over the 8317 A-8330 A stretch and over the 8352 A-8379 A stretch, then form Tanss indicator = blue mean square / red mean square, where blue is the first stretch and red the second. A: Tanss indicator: 0.95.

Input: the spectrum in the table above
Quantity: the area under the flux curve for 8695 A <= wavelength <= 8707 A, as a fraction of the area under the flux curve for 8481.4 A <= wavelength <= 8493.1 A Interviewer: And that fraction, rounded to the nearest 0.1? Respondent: 1.0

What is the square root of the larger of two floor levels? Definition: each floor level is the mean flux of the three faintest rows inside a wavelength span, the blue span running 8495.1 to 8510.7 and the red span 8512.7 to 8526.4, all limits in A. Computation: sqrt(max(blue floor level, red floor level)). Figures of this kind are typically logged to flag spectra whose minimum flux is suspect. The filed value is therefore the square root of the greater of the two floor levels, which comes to 3.14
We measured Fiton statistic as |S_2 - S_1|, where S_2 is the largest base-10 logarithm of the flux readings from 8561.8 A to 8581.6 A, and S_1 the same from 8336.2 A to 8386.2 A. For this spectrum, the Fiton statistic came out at 0.024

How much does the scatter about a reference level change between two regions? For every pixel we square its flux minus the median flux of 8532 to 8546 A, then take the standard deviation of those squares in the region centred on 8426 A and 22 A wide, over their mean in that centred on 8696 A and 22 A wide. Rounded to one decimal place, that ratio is 1.1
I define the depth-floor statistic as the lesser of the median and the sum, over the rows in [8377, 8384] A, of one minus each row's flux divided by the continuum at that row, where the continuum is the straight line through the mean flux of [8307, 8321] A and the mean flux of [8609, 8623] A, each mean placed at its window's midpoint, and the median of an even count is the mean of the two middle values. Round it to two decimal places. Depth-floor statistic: -0.03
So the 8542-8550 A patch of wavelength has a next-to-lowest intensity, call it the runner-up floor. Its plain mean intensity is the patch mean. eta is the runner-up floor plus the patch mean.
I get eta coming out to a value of 15.4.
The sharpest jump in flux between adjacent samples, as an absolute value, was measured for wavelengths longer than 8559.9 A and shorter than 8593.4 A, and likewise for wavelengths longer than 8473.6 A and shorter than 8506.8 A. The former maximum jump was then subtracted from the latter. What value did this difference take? 0.36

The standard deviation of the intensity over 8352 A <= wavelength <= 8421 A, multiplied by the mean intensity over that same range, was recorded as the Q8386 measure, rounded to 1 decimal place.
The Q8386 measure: 2.6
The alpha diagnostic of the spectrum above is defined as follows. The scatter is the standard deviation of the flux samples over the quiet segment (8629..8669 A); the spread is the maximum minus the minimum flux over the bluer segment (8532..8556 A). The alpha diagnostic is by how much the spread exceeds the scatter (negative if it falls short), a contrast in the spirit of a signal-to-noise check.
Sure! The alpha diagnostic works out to 1.8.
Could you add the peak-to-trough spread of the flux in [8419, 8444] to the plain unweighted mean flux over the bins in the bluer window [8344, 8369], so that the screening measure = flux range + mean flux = 11.8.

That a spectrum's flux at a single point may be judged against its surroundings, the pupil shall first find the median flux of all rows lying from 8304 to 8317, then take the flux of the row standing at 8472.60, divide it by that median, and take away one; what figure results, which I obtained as -0.038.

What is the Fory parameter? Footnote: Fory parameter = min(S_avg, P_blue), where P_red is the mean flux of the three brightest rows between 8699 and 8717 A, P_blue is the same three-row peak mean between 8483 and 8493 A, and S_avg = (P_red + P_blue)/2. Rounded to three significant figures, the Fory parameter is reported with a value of 10.5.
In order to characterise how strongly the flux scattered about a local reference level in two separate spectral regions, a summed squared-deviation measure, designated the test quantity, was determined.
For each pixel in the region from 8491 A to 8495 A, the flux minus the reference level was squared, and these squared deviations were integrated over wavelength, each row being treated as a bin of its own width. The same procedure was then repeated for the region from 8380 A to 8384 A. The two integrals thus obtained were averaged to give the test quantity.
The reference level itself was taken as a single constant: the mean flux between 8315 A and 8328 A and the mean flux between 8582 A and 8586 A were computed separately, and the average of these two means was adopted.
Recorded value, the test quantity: 0.01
